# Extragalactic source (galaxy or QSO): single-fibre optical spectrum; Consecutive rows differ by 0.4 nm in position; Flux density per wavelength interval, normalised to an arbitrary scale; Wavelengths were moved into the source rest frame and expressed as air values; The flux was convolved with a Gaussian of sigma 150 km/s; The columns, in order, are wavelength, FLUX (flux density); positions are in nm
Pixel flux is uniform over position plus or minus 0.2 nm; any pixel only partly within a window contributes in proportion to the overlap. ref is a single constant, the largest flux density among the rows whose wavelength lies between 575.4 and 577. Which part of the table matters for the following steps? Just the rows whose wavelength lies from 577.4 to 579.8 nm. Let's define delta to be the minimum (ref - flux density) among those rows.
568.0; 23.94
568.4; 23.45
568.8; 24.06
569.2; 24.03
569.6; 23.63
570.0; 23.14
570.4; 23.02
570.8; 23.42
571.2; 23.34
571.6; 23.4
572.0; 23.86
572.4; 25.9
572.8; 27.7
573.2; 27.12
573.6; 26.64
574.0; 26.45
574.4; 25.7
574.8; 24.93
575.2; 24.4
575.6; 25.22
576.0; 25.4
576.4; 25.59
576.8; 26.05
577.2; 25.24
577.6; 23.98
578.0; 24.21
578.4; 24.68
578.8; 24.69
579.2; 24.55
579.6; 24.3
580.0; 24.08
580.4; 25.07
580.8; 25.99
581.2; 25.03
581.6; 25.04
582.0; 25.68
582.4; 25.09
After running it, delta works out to 1.4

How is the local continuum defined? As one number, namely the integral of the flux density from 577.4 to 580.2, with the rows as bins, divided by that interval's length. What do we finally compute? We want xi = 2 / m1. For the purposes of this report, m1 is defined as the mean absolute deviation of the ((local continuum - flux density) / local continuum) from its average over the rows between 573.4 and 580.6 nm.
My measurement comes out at 76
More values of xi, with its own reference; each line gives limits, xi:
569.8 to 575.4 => 34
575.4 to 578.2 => 85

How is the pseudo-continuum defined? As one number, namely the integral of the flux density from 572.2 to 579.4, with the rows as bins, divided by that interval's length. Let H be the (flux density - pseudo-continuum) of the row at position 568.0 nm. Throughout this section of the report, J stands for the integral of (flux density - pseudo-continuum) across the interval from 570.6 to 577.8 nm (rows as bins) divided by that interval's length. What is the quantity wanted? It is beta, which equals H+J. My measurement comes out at -1.8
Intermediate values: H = -1.5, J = -0.23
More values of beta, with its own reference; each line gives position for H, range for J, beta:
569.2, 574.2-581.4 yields -2.0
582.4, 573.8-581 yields -0.8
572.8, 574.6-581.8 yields 1.7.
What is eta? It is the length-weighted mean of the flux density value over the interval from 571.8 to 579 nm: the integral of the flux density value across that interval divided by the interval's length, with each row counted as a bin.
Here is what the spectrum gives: 25.4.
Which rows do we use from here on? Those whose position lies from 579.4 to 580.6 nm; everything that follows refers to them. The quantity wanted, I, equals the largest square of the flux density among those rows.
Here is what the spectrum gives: 629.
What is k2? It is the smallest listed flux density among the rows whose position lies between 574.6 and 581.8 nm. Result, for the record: 23.98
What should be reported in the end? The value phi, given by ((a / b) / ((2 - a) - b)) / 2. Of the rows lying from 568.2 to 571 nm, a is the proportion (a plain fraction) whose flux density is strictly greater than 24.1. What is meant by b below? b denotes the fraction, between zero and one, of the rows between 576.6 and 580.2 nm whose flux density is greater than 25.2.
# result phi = 0.0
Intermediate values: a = 0.0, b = 0.22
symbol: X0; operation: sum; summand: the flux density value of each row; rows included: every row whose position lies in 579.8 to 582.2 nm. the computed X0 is 151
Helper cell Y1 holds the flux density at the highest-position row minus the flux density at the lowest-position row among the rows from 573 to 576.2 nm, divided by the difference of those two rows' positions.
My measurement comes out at -0.6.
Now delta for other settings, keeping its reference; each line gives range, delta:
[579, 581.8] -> 0.1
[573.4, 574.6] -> -0.6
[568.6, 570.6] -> 2.0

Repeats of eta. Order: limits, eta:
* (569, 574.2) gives 24.7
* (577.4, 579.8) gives 24.4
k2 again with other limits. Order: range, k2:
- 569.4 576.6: 23.02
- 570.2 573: 23.02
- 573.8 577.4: 24.4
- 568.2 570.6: 23.02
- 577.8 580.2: 24.08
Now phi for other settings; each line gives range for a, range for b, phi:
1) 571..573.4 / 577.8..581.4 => 1.6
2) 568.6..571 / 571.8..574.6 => 0.0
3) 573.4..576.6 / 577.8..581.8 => 5.6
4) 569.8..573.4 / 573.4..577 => 0.2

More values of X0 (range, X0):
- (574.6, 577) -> 152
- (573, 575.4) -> 155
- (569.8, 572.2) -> 140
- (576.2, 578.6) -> 150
